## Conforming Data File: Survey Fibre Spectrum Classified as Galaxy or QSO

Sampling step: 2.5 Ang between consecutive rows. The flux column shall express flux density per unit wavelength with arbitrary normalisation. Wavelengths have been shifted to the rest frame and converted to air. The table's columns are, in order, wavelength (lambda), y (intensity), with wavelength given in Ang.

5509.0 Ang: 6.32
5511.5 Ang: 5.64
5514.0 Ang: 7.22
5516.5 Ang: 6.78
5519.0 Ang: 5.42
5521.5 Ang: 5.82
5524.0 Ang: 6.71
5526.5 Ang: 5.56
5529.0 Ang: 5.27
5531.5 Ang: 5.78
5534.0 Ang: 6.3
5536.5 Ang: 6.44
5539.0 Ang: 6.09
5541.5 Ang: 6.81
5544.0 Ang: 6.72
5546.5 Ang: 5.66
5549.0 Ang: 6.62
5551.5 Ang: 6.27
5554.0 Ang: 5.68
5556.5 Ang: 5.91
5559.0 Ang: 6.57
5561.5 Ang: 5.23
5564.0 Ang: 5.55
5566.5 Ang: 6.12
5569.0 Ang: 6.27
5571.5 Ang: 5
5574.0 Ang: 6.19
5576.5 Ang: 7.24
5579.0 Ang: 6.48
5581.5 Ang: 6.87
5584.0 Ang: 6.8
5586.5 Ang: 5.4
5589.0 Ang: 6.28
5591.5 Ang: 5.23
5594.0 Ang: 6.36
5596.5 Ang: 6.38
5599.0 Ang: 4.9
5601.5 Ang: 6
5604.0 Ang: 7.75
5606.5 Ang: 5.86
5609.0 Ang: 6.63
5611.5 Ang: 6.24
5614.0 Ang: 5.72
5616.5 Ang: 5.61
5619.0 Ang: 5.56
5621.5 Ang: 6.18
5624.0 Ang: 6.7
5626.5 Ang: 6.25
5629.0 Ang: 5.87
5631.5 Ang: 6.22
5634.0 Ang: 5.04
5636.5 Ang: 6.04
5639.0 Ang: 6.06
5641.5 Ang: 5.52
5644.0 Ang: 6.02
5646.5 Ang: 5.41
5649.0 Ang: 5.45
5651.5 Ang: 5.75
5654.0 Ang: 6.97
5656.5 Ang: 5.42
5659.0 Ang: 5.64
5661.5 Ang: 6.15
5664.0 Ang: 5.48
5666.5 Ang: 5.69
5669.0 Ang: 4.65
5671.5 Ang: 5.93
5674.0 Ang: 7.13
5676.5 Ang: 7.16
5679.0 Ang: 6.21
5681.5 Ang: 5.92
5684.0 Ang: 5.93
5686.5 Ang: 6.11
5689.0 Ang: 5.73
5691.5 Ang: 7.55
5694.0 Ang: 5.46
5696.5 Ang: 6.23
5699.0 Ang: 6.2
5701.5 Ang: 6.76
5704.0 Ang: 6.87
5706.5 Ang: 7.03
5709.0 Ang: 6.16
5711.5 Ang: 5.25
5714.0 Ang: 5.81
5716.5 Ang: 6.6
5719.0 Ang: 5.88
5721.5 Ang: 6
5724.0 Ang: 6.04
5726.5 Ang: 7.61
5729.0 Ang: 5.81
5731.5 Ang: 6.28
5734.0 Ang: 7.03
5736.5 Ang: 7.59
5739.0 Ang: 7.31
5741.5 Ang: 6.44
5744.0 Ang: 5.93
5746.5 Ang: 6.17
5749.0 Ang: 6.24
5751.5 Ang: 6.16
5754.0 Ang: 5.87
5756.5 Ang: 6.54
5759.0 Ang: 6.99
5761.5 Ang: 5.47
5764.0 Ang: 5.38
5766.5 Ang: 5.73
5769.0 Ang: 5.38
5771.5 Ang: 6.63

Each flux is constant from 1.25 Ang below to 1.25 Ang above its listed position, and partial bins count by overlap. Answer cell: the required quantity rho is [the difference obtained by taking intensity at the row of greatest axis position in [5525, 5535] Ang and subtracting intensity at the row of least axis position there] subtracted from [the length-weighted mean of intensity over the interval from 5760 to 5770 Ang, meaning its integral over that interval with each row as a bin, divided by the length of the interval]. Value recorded 4.79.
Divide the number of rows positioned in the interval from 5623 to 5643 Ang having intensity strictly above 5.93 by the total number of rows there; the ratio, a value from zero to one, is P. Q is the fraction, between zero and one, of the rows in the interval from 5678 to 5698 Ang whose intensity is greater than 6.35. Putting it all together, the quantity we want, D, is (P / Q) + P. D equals 5.6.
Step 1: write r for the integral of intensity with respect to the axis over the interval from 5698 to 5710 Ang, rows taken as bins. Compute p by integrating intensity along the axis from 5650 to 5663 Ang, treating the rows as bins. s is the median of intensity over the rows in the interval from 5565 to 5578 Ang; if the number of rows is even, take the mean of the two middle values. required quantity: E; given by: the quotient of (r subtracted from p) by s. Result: -0.3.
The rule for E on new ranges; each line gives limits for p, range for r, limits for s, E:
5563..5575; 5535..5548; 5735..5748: -2.0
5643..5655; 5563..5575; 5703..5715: 0.1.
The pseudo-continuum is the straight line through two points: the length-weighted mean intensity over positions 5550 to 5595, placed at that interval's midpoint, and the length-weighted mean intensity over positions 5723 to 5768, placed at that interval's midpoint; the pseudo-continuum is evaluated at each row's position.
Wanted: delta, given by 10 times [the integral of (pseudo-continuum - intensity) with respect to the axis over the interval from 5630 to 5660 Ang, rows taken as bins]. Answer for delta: 121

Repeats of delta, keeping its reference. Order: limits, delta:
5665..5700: 45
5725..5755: -55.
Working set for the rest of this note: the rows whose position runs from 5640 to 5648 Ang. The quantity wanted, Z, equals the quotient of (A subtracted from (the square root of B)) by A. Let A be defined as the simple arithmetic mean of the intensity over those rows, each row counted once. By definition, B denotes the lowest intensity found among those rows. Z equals -0.588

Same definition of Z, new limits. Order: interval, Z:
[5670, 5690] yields -0.618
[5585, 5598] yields -0.614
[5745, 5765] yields -0.620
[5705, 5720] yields -0.626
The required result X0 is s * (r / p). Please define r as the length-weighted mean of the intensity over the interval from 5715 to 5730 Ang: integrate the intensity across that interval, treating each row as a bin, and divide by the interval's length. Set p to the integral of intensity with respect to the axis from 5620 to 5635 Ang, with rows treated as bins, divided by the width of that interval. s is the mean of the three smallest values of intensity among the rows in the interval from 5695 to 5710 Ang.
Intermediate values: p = 6.05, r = 6.3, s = 6.20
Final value 6.5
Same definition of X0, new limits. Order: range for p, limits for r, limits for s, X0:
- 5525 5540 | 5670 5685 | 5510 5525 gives 6.0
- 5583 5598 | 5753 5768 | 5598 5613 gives 5.5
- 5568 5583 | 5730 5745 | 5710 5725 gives 6.0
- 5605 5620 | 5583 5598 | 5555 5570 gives 5.6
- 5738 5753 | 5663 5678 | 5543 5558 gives 5.4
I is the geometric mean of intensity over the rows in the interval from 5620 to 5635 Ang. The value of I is 6.02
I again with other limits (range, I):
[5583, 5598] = 6.05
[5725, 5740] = 6.90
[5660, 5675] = 5.79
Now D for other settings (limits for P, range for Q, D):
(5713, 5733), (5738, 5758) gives 2.3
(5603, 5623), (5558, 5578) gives 2.5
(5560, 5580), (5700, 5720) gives 1.9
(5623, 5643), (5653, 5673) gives 5.6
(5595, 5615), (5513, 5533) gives 2.3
